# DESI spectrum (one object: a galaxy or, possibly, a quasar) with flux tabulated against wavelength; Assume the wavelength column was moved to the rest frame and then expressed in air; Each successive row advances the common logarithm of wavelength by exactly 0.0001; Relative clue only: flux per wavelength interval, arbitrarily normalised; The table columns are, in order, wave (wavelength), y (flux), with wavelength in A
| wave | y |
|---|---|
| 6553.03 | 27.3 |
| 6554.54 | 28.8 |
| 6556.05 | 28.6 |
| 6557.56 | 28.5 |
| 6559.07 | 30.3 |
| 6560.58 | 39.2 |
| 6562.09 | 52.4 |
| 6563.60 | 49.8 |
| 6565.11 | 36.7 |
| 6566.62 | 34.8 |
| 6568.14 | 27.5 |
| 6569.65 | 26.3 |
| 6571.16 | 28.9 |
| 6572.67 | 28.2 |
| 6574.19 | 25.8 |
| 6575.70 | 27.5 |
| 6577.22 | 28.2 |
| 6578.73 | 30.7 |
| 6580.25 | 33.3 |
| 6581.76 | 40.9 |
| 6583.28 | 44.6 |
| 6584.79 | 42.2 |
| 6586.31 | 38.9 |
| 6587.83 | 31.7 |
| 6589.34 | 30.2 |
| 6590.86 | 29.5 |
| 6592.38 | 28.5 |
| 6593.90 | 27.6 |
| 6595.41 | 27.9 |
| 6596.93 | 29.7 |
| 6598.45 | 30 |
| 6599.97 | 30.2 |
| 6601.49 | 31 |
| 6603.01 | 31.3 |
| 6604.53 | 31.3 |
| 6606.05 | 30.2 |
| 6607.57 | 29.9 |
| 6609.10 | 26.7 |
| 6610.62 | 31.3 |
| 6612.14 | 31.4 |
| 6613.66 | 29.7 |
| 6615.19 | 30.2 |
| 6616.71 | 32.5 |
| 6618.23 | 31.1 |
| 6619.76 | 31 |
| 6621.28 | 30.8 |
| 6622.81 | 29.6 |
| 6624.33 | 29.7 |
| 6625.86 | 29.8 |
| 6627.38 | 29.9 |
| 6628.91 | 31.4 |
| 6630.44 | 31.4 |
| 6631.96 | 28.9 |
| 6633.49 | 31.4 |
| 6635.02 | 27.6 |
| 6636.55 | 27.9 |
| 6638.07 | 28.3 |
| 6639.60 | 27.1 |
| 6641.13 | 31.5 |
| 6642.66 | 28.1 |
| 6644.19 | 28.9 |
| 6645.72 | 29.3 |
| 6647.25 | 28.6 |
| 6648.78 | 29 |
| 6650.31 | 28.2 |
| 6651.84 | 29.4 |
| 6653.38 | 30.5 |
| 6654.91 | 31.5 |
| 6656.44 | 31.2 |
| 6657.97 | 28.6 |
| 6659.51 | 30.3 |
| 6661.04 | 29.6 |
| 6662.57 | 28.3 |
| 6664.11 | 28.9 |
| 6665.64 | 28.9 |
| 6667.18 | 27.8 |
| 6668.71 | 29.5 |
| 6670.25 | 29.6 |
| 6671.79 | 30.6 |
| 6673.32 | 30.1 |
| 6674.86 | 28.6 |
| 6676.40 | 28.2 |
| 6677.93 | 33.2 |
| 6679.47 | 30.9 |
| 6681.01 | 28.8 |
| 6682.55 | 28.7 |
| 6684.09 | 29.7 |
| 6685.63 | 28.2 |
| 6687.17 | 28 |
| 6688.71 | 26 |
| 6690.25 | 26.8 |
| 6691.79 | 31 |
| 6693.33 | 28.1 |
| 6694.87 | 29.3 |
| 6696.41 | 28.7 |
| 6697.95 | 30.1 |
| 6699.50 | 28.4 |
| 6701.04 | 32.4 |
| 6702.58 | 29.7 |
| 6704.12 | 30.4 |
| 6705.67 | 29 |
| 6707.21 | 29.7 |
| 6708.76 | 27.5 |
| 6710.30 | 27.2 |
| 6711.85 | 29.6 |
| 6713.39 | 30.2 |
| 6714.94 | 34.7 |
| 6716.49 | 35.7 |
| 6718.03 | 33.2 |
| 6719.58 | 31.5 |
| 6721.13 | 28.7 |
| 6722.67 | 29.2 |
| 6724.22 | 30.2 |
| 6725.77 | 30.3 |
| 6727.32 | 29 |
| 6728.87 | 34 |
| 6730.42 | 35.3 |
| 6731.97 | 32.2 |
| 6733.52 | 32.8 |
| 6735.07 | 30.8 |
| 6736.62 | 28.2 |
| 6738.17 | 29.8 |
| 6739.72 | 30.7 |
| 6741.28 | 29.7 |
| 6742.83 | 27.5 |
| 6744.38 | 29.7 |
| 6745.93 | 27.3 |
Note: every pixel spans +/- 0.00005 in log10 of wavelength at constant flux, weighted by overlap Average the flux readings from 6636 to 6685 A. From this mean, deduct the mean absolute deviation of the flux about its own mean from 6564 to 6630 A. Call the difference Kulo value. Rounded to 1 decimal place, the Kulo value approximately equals 26.7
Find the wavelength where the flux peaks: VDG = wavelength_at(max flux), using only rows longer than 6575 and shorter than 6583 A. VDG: 6581.76 A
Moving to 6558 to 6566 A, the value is 6562.09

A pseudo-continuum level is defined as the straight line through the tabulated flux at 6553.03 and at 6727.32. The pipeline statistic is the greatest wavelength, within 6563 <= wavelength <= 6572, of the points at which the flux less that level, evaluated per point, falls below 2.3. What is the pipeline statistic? 6571.16 A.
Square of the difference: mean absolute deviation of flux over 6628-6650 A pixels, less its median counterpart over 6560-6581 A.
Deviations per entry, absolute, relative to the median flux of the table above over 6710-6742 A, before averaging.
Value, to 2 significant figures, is 3.2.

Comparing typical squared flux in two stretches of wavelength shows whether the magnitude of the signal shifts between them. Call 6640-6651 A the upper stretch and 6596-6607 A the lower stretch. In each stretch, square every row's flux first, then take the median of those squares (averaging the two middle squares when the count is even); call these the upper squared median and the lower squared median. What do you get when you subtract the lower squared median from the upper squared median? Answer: -77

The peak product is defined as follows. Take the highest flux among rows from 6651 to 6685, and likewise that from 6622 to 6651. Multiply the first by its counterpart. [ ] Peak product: 1046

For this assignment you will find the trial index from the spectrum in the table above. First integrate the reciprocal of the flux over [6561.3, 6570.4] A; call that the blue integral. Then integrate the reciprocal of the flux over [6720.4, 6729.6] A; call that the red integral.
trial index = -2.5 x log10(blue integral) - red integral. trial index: 1.17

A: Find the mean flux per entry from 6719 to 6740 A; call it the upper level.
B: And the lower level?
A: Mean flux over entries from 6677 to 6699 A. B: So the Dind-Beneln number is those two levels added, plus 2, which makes 62.0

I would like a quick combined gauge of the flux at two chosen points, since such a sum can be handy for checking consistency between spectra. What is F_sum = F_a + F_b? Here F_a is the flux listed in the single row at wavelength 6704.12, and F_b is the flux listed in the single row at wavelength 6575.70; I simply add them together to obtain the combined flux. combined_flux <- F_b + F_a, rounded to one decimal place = 57.9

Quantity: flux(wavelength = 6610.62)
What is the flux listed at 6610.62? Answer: 31.3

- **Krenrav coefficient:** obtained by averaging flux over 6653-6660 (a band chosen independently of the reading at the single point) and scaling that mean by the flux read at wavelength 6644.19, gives 879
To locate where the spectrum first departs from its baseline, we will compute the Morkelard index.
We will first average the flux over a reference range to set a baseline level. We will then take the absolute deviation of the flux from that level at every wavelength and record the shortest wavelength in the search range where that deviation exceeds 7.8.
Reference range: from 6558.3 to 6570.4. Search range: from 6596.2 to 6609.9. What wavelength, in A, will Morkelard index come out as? 6609.10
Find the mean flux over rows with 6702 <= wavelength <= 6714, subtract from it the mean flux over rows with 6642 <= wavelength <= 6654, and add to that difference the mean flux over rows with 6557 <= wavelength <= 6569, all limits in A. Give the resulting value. 38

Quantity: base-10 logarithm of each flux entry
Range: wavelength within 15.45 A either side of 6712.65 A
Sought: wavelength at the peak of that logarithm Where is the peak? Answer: 6716.49 A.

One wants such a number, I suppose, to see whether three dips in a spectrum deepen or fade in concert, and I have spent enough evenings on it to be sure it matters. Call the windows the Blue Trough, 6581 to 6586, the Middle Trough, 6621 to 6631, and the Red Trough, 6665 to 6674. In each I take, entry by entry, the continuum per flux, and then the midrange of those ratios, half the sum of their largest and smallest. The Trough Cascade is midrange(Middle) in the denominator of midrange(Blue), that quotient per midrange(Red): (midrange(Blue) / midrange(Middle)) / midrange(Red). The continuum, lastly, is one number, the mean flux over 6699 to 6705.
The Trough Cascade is 0.69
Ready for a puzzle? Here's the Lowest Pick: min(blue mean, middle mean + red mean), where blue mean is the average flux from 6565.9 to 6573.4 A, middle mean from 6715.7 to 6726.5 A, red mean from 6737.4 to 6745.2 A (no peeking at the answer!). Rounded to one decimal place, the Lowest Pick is 29.1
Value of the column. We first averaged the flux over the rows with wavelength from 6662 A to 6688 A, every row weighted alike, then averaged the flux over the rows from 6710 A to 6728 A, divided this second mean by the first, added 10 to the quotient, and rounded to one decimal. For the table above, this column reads 11.1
